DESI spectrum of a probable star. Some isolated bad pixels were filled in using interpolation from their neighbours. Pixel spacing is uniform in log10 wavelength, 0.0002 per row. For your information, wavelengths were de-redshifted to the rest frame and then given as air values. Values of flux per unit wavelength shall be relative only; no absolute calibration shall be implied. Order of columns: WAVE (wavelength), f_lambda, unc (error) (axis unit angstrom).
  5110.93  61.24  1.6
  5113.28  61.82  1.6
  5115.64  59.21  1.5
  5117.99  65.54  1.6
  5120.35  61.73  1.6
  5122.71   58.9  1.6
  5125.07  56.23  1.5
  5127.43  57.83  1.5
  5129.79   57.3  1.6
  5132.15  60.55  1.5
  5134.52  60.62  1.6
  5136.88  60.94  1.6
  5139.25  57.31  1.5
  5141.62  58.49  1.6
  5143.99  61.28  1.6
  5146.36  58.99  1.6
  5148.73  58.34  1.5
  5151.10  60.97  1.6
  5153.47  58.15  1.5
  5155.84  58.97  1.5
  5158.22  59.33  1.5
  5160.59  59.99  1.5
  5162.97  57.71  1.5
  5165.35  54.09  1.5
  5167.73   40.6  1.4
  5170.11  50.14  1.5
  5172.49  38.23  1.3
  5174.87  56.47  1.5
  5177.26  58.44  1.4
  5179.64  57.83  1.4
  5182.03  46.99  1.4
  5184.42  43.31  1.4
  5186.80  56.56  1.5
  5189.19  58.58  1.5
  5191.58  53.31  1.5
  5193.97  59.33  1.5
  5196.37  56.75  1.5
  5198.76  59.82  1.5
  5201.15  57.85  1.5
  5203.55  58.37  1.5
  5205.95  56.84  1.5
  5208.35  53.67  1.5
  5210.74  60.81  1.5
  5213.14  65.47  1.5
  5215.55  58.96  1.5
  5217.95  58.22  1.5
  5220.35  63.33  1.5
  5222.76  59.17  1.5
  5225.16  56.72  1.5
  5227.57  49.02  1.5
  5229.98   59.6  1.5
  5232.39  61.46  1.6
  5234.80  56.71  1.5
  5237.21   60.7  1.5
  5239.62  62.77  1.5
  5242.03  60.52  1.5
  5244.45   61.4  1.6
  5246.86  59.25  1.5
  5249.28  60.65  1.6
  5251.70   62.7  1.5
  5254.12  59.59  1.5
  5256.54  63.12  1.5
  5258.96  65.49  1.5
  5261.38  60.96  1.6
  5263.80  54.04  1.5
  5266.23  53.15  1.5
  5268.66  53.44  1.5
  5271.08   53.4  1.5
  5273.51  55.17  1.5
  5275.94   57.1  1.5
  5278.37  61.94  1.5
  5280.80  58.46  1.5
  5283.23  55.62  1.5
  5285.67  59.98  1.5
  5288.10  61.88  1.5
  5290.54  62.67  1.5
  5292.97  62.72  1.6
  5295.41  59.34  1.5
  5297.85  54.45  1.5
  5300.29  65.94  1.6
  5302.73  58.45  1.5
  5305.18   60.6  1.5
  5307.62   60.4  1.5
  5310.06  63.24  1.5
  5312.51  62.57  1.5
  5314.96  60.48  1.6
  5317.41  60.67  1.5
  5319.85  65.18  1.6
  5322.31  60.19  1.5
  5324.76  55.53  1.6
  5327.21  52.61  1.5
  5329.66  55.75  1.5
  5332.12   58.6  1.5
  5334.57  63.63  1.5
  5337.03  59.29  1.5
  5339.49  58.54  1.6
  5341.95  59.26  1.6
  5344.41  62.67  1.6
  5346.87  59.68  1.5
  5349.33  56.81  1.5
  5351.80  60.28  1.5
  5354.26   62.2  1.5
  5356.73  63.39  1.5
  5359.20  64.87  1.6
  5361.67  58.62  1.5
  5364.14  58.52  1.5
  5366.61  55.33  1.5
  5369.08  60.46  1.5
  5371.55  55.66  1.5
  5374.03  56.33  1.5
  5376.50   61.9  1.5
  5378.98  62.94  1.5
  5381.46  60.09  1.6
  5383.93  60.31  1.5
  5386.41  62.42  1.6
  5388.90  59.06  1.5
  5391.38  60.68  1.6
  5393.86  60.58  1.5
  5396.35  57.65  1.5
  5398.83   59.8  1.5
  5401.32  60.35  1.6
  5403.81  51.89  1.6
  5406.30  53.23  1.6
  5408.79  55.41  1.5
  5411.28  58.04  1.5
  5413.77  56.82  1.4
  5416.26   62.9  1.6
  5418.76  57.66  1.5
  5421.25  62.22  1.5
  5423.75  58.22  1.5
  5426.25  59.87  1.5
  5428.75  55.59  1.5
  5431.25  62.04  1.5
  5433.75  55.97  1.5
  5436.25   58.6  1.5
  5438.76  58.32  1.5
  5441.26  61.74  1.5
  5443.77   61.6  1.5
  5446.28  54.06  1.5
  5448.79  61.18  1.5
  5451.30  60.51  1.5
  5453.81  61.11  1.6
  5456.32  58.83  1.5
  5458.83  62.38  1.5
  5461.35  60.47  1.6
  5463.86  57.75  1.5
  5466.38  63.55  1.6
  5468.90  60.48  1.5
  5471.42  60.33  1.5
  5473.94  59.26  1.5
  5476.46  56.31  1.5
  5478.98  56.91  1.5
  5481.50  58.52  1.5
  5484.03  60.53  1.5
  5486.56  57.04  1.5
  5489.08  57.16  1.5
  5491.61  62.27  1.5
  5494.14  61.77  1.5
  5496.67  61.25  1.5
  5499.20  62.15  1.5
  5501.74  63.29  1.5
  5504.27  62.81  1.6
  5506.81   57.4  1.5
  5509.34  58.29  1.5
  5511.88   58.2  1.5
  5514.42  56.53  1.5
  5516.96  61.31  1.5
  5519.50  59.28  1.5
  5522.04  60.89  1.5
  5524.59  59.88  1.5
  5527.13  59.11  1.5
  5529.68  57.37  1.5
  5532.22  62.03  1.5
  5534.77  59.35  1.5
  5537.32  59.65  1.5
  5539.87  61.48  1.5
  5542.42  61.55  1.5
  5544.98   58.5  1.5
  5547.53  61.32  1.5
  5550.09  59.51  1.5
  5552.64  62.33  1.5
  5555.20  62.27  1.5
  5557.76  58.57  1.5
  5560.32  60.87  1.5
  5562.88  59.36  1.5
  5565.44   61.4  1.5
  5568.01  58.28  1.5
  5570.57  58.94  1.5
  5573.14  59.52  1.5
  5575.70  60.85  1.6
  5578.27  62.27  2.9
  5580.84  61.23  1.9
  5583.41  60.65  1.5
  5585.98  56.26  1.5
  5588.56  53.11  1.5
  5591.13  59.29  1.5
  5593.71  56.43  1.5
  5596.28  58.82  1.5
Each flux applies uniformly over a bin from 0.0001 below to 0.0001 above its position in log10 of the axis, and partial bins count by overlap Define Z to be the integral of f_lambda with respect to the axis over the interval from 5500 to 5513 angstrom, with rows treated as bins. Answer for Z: 781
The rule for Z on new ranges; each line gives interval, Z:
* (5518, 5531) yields 772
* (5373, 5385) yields 725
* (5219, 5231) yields 690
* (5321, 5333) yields 678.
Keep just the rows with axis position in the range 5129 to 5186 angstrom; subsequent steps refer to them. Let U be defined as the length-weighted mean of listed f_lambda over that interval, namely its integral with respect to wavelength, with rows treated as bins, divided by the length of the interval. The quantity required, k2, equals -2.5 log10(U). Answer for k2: -4.363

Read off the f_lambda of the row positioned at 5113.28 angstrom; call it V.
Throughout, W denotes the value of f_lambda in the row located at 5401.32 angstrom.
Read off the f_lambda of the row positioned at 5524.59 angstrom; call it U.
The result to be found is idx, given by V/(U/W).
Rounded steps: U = 59.88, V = 61.82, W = 60.35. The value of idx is 62.3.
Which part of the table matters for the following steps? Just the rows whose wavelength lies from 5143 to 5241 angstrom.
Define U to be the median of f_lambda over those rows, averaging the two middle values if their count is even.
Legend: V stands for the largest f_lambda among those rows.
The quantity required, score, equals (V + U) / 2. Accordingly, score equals 61.9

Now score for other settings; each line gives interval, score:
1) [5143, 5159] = 60.1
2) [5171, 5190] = 57.5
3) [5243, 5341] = 63.0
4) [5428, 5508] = 62.0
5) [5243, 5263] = 63.3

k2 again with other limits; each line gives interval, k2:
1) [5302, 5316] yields -4.464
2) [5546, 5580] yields -4.453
